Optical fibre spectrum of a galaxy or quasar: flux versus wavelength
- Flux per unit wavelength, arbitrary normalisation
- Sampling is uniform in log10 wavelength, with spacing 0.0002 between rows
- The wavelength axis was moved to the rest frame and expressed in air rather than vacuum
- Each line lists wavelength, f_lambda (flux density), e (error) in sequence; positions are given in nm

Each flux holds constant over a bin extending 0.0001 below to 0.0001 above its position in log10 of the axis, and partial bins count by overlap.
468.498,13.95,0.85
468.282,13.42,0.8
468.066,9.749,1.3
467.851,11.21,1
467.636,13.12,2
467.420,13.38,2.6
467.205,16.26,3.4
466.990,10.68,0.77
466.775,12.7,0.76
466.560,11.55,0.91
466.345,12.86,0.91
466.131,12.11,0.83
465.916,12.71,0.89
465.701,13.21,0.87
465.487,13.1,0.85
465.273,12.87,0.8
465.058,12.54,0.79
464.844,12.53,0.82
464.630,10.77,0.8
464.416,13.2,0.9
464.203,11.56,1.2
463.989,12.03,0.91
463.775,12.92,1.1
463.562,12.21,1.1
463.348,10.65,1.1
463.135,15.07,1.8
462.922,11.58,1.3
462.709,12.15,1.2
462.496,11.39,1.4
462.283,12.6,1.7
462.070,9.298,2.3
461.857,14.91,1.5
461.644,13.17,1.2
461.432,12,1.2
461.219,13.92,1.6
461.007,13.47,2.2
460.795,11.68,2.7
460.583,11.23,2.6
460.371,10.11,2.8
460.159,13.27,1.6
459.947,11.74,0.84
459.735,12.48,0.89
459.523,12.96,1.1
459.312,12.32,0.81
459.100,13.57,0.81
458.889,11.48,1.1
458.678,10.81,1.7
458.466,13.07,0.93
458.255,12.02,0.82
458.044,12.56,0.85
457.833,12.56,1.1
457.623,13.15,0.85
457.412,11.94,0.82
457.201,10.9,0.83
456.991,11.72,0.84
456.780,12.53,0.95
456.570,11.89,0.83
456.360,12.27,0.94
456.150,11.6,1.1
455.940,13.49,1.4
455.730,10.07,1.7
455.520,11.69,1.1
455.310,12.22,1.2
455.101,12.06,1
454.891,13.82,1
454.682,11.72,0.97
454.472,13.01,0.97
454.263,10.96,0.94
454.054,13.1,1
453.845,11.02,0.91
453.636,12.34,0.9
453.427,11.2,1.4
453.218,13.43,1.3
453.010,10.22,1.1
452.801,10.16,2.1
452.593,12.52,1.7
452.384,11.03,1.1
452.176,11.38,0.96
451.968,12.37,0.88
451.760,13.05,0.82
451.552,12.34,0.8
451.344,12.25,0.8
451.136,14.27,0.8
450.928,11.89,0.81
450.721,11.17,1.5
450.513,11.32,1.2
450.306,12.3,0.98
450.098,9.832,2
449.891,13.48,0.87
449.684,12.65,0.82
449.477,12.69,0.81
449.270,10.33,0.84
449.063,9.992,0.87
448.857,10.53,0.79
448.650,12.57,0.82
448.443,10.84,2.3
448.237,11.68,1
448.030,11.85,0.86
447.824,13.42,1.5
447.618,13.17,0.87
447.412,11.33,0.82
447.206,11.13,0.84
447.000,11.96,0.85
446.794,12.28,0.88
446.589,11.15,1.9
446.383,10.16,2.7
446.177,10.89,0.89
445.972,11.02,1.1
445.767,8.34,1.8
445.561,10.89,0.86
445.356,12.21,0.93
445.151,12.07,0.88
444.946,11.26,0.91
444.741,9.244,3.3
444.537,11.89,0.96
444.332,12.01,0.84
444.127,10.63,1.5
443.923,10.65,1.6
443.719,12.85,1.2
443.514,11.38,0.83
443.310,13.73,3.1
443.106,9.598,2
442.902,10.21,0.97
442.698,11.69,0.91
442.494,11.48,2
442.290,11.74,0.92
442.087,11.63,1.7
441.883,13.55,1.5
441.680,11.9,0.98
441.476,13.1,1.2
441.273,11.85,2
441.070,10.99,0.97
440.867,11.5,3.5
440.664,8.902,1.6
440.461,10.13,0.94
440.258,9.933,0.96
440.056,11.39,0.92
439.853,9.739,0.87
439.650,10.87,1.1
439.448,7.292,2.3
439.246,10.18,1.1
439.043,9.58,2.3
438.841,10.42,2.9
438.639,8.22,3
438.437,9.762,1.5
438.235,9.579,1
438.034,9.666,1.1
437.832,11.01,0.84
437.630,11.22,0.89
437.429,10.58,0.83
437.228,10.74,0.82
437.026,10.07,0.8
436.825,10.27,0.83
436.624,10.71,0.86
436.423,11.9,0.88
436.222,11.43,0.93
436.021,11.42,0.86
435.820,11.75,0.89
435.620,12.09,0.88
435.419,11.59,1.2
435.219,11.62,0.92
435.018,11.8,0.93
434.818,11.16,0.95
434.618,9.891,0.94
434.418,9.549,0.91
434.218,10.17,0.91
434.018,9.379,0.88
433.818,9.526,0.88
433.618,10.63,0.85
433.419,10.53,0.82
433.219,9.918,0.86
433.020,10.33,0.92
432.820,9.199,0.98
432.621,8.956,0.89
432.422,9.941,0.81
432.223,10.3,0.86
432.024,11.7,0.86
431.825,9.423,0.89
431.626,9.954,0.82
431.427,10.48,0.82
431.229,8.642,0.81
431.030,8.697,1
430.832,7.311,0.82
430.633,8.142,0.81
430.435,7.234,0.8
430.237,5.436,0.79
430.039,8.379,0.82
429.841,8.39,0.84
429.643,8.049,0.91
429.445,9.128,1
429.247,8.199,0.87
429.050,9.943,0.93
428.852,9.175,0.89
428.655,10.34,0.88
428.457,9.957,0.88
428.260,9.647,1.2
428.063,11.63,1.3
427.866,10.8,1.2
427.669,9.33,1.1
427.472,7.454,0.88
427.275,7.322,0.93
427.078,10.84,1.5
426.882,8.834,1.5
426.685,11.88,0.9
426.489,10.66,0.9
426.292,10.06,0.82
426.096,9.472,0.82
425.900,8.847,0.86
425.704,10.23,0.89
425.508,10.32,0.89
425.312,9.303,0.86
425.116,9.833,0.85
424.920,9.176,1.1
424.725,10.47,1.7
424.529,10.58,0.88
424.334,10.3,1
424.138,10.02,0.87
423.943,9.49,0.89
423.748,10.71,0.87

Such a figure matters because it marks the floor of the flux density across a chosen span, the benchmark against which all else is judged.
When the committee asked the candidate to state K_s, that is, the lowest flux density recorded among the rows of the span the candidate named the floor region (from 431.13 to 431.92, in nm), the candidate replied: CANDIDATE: 8.642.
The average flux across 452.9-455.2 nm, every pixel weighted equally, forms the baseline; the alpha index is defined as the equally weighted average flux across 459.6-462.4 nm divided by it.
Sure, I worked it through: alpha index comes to 1.02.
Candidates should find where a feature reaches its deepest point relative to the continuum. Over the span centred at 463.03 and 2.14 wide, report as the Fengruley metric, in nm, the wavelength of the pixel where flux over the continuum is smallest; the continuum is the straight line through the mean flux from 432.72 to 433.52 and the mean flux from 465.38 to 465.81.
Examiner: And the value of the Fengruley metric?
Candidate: 462.070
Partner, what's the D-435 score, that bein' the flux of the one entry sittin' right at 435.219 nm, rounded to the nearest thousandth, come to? 11.620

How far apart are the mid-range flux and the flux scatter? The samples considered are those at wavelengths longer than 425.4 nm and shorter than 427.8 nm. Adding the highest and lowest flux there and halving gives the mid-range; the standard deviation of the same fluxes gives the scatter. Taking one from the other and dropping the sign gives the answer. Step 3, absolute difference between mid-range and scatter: 8.3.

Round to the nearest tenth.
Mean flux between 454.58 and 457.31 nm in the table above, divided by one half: 24.0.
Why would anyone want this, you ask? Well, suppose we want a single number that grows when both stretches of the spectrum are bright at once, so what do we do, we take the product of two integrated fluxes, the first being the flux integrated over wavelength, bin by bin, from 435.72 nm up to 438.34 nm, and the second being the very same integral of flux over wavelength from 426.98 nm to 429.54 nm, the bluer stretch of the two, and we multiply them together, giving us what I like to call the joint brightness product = 689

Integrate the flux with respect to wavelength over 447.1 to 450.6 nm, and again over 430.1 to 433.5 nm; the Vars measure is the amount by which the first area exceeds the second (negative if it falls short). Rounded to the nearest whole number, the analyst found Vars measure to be 10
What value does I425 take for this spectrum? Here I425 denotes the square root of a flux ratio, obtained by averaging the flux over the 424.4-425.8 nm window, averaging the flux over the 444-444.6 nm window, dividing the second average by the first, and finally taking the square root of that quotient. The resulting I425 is 1.07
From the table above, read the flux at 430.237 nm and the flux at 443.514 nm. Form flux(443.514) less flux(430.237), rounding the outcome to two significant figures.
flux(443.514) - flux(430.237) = 5.9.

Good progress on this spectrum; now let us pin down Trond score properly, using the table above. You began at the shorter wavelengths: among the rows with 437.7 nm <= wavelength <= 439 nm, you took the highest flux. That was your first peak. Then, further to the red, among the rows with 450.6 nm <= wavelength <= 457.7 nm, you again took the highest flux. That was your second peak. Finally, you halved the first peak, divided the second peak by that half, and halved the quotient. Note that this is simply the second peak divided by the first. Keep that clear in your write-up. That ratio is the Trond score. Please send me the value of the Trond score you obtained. 1.30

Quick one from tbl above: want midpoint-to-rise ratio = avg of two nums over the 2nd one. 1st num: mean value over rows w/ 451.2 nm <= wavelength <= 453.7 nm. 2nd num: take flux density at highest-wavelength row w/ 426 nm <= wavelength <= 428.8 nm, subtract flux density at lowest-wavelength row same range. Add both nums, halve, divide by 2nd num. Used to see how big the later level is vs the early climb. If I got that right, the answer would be 7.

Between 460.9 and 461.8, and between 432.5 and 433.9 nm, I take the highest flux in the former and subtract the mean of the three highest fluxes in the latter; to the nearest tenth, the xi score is 3.4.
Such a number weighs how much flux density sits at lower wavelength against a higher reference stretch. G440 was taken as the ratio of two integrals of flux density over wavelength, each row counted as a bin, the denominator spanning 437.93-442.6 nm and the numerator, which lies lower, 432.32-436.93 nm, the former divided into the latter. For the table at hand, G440 0.99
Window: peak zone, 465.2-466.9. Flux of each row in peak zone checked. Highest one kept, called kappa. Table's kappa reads 13.21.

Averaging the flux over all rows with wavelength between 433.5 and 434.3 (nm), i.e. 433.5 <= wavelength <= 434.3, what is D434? 9.9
